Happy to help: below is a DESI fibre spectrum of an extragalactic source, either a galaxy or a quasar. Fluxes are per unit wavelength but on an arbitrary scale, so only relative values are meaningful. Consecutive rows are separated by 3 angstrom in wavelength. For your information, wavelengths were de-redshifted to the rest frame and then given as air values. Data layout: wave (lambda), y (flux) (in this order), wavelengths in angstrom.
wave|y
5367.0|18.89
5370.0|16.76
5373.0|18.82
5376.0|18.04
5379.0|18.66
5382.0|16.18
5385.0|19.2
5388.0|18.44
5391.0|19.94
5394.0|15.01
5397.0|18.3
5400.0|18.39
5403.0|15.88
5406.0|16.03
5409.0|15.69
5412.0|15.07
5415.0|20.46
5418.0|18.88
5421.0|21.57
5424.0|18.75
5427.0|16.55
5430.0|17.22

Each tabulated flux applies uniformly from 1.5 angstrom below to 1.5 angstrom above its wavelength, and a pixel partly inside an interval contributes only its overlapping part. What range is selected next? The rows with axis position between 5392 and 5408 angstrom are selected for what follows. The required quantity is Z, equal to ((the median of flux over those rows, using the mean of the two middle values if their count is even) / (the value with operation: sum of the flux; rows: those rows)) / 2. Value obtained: 0.096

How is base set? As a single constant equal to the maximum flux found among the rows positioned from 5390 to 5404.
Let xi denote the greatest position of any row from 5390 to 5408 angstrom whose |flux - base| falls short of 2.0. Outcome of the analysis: 5400.0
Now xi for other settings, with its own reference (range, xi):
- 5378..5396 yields 5391.0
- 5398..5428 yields 5424.0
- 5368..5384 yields 5379.0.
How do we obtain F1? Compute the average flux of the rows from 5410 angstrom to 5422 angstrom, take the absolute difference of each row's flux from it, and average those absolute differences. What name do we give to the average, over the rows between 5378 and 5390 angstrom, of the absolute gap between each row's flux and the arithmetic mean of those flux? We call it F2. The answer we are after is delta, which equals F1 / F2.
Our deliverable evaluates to 2.1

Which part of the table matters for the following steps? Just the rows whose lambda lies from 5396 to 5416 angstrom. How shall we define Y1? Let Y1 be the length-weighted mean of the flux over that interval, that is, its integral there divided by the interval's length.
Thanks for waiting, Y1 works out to 17.0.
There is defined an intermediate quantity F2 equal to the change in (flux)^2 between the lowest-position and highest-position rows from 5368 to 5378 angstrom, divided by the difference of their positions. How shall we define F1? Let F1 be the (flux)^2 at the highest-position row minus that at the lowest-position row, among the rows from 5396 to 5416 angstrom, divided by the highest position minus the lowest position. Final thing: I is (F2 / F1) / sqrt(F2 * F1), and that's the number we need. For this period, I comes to 0.27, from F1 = 5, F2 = 7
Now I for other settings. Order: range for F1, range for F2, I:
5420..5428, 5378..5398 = 0.00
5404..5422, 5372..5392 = 0.03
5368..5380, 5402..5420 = 0.13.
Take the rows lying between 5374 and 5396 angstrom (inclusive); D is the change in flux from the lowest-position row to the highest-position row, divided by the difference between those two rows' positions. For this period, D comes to -0.17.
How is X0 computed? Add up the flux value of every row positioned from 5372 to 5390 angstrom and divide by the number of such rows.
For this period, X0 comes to 18.2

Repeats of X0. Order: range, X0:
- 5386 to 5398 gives 17.9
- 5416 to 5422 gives 20.2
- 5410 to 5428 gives 18.5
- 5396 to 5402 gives 18.3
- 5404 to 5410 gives 15.9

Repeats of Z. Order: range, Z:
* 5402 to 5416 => 0.096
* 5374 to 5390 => 0.102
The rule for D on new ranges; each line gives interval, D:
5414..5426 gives -0.19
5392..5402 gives 0.56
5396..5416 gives 0.12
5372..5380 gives -0.03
